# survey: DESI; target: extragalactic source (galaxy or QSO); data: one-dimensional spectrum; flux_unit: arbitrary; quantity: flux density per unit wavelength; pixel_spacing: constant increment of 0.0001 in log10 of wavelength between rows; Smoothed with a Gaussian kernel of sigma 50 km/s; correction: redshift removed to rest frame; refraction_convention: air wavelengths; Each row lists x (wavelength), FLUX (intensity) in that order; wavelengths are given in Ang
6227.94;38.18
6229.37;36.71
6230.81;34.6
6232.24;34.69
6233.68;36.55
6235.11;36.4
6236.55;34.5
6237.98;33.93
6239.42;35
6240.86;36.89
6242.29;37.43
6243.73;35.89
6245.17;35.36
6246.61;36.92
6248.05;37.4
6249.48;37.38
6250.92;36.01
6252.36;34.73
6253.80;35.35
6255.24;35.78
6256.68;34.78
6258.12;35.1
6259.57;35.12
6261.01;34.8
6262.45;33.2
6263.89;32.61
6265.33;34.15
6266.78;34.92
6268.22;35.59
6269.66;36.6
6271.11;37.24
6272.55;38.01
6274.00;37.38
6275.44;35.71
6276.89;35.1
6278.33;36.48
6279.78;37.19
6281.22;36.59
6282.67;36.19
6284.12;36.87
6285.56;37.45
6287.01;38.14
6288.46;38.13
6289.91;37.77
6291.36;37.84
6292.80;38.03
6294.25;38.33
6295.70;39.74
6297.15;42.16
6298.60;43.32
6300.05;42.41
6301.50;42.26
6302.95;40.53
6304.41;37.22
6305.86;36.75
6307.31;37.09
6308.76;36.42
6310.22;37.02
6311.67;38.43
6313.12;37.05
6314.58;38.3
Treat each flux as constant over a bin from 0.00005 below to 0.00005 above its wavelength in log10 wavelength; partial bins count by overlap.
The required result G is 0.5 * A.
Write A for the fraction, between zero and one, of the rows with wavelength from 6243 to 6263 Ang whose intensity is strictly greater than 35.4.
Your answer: 0.21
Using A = 0.4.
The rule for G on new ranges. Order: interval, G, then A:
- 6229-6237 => 0.25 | 0.5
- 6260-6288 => 0.34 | 0.7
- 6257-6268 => 0.00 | 0.0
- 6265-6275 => 0.36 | 0.7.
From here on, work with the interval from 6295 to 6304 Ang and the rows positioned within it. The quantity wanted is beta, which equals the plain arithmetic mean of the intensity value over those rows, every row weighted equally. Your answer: 41.7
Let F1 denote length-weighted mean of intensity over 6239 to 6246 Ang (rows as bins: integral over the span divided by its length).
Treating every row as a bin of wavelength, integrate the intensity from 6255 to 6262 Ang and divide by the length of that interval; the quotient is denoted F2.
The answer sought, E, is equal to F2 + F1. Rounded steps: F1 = 36.2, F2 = 35.0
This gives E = 71.1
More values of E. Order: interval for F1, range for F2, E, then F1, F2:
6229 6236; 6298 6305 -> 76.8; 35.7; 41.1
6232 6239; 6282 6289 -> 72.6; 35.2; 37.3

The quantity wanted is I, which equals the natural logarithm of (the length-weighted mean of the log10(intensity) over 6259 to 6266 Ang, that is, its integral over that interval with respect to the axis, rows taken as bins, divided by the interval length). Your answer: 0.43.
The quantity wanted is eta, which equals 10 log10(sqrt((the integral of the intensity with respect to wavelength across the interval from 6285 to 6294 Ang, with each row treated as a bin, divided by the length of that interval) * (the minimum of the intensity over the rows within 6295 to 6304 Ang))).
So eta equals 15.9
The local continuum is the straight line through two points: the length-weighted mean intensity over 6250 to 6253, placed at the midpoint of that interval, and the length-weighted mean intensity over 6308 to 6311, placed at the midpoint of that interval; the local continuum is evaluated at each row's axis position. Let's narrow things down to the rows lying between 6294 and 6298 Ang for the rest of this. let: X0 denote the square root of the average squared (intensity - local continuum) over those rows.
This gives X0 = 4.0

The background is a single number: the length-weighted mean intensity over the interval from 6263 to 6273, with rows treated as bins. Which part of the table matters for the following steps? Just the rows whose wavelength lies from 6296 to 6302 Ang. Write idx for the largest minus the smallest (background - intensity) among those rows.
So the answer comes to 1.2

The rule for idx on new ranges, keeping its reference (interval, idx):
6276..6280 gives 2.1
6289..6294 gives 0.3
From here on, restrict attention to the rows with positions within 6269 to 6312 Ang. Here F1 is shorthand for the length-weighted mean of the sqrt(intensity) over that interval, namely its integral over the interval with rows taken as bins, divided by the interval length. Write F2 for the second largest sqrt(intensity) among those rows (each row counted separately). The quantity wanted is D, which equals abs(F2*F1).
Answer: 40.2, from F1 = 6.17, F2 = 6.51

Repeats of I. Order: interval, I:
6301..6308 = 0.46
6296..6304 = 0.48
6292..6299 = 0.47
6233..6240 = 0.44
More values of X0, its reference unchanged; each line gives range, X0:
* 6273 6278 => 1.0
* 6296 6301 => 6.1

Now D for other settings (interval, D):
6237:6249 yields 36.8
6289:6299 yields 40.8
